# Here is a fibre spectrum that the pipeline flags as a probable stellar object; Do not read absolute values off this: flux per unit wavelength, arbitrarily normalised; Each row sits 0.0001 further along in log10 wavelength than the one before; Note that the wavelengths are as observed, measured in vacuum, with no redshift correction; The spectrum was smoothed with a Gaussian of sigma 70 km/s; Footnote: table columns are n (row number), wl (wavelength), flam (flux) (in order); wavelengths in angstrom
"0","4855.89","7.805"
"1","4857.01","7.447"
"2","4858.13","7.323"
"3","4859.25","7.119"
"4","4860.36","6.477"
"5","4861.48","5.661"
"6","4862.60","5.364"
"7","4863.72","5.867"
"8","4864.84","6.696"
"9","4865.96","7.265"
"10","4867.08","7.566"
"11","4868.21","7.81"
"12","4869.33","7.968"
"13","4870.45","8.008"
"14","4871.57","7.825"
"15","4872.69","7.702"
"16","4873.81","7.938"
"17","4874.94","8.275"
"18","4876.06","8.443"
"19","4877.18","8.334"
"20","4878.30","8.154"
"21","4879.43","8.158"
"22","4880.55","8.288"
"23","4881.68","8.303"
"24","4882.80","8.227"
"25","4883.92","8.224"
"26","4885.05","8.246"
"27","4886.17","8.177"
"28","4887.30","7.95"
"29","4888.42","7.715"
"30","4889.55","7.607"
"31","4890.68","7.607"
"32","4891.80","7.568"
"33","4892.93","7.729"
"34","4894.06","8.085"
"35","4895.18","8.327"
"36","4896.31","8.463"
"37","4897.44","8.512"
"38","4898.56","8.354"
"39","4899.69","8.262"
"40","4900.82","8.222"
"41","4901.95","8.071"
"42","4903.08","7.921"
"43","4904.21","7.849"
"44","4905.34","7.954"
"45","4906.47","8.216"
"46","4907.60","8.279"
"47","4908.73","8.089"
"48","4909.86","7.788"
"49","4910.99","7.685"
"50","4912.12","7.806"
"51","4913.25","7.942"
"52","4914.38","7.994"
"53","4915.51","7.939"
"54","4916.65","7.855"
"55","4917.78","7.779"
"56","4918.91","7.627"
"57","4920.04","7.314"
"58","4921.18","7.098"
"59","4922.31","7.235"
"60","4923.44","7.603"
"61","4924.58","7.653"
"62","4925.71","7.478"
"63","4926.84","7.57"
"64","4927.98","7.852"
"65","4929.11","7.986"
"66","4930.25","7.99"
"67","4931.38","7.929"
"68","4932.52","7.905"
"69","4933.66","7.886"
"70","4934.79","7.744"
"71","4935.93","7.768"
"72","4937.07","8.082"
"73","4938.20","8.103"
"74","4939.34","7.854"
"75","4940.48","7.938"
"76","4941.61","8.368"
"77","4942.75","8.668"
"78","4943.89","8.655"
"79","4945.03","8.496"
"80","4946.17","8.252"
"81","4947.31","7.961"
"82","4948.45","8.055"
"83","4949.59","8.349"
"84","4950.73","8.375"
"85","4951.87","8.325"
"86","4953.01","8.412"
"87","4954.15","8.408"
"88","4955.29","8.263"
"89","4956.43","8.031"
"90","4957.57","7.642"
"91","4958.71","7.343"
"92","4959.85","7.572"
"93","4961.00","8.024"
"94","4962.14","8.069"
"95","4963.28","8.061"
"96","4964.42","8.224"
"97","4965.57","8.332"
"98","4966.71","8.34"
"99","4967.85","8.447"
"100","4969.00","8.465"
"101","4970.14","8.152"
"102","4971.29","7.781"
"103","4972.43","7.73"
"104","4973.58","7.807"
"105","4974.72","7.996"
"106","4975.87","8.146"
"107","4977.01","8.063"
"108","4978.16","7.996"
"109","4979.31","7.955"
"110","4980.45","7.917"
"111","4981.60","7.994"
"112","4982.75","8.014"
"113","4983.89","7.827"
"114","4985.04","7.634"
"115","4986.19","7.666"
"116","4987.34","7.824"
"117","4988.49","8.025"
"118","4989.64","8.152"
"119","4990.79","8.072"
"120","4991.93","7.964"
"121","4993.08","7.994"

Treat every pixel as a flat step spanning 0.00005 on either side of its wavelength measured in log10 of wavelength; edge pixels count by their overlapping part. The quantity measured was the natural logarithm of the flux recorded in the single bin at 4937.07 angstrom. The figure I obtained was 2.09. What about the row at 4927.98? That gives 2.06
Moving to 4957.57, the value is 2.03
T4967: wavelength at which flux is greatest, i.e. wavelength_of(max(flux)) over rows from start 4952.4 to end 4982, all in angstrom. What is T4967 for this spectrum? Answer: 4969.00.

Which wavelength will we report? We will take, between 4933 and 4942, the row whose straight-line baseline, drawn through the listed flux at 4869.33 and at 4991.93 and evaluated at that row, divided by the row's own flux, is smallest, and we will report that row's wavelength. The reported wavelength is 4941.61 angstrom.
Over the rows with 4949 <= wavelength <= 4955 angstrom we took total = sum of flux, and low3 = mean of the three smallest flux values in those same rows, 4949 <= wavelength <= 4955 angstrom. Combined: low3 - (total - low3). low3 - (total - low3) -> -25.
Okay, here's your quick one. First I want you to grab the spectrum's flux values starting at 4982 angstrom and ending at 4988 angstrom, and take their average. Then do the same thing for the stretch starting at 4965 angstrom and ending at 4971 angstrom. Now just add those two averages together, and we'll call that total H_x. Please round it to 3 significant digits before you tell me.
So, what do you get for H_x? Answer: 16.1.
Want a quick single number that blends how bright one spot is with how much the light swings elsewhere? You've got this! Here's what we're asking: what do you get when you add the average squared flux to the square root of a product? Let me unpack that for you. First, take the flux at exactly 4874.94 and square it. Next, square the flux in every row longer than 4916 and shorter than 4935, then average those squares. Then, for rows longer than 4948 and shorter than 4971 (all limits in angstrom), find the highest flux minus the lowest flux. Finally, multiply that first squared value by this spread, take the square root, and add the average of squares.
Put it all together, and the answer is 67.8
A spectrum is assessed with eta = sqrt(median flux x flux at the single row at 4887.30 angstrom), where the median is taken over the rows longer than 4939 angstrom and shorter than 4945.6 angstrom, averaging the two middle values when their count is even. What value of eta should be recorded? 8.2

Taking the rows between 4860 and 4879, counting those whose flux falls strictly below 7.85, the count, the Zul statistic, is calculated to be 10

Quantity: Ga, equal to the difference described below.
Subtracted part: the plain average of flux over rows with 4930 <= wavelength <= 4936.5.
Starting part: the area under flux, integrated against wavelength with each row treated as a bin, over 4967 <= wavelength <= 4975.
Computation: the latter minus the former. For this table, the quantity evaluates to 57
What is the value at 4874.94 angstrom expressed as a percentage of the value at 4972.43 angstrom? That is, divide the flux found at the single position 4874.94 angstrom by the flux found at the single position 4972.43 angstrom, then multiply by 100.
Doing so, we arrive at 107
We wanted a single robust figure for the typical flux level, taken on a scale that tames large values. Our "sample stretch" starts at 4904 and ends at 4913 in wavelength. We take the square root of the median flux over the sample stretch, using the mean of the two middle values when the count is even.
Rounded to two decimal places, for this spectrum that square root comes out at 2.81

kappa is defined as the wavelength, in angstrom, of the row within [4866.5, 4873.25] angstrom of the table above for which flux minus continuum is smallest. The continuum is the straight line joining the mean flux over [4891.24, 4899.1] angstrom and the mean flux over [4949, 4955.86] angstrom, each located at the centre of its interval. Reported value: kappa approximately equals 4867.08 angstrom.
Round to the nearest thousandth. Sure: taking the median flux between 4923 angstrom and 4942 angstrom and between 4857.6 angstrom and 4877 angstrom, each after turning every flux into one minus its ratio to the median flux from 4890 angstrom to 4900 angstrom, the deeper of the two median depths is 0.084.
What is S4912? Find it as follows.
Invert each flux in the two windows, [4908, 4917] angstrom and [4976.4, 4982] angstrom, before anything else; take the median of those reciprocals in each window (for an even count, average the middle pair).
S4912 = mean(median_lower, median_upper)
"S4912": 0.1259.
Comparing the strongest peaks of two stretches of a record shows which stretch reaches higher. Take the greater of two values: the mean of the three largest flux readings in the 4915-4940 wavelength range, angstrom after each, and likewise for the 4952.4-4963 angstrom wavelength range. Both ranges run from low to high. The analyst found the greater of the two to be 8.36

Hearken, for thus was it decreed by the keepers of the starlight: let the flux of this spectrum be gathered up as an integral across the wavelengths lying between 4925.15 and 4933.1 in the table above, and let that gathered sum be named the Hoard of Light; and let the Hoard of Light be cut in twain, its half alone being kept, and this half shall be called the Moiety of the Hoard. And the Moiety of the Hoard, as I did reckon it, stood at 31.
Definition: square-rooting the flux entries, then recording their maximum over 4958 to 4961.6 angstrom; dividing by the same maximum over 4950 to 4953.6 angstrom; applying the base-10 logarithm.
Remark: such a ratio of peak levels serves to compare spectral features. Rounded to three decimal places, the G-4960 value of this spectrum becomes -0.010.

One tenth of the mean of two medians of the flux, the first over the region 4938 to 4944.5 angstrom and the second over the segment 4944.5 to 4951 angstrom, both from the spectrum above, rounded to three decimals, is 0.827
